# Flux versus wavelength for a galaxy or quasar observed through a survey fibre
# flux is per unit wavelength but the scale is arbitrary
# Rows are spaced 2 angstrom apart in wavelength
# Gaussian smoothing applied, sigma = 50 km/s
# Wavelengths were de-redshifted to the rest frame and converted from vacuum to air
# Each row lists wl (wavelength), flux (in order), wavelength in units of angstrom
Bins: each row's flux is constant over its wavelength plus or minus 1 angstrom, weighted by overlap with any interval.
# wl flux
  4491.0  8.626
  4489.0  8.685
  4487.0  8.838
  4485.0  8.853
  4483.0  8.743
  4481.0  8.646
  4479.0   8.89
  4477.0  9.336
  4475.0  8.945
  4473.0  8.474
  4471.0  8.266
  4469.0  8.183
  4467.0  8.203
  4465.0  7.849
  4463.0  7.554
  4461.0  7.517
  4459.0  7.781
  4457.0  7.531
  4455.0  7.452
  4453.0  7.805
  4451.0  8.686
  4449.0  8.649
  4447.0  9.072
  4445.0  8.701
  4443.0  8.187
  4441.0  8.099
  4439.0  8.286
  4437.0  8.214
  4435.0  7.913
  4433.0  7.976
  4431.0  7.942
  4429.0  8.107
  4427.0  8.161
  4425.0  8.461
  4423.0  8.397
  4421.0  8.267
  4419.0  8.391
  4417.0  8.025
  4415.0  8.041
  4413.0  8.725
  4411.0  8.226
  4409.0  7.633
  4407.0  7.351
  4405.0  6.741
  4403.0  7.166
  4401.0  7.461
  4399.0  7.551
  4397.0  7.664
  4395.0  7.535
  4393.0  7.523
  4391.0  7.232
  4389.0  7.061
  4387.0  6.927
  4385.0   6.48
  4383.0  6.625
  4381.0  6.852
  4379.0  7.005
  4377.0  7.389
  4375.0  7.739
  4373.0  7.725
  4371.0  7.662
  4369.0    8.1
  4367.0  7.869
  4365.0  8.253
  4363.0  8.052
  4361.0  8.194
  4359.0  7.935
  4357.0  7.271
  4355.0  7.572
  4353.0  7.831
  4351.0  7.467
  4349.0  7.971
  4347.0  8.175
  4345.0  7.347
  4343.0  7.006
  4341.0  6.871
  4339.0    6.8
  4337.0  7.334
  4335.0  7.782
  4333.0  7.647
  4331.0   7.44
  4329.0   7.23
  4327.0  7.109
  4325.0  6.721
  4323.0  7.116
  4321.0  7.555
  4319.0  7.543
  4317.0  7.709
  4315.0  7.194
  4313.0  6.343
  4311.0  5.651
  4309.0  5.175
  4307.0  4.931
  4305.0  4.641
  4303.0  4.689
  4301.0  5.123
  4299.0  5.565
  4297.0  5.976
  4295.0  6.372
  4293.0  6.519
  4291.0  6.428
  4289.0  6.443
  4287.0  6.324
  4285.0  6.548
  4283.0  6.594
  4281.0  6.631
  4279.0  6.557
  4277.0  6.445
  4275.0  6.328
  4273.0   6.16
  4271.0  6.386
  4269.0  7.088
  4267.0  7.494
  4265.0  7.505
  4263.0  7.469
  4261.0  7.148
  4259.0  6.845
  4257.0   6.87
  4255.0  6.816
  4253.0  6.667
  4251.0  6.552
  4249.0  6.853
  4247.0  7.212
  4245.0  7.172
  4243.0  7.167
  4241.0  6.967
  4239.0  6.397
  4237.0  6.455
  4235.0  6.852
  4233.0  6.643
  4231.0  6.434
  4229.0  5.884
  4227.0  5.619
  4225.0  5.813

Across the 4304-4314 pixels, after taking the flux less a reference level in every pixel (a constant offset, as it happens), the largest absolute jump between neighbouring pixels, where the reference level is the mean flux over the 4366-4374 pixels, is 0.69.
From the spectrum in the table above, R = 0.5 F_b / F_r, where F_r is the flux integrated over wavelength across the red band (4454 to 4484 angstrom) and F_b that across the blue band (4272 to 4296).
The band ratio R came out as 0.31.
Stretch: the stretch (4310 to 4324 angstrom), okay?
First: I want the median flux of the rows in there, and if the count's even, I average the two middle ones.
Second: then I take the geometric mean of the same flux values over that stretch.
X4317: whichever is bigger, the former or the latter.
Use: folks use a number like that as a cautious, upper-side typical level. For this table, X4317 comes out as 7.2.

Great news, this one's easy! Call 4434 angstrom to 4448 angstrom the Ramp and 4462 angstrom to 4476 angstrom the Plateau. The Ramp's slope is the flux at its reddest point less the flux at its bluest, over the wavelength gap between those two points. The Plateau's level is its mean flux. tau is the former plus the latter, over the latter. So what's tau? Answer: 1.01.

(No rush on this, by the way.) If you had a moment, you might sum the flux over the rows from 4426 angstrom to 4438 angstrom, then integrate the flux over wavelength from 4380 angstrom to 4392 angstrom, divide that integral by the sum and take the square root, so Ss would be 1.31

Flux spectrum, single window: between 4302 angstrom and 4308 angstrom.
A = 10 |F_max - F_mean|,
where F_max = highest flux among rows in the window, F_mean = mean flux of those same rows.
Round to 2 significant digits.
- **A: 1.8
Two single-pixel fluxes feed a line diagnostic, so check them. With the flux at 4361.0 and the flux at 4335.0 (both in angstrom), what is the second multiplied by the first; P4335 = 64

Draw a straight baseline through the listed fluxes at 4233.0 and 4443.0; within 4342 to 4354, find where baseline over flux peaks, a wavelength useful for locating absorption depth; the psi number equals 4343.0 angstrom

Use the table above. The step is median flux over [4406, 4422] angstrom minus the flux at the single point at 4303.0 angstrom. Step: 3.4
